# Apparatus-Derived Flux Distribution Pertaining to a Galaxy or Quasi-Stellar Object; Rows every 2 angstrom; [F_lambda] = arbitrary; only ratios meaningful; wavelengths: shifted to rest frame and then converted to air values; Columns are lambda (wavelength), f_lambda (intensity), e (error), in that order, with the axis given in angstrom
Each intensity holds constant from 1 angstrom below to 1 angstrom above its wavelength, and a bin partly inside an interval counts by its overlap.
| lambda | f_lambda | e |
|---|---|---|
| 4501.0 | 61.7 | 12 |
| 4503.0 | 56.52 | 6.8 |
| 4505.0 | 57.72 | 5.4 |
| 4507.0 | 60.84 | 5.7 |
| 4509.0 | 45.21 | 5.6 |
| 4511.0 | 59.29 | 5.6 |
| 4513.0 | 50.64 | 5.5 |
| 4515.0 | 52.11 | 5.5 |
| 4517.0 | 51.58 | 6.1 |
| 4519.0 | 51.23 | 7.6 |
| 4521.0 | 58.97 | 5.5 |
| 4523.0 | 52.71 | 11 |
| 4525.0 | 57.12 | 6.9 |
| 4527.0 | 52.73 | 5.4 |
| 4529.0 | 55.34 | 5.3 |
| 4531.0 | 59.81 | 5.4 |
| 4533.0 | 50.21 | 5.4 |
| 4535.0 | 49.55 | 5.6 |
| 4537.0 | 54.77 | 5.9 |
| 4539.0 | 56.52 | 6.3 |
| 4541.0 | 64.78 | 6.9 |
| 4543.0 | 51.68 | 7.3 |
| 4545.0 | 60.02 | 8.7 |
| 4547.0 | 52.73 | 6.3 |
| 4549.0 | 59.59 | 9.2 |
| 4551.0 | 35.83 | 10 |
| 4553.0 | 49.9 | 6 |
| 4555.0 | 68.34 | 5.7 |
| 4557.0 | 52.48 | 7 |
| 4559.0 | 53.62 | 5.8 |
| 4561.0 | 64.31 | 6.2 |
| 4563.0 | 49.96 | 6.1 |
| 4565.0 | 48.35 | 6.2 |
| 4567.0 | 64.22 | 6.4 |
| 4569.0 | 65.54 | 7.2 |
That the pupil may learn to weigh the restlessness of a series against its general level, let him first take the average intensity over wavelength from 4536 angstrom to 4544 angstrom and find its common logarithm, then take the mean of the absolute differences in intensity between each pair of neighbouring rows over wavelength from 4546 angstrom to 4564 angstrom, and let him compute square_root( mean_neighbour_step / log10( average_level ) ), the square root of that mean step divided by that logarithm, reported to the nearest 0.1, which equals 2.7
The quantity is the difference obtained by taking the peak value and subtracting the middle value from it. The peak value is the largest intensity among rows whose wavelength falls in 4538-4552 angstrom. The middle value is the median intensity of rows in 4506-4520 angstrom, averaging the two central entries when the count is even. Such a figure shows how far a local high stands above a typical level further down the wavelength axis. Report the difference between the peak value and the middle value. 13.2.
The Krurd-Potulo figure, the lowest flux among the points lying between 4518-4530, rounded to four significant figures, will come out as 51.23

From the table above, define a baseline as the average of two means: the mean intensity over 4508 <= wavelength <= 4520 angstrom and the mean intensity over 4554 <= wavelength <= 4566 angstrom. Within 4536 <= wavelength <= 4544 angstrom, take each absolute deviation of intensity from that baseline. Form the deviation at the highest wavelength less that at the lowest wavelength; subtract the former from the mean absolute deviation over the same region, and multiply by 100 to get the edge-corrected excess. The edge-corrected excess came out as 273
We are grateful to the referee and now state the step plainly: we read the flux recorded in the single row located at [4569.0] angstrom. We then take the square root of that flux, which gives 8.1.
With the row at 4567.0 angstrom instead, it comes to 8.0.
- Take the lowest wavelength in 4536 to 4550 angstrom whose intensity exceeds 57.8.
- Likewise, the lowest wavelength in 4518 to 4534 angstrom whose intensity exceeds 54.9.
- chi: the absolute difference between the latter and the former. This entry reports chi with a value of 20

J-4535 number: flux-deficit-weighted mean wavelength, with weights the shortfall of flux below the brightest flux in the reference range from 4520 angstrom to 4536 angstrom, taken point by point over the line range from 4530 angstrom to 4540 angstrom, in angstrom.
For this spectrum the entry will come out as 4535.1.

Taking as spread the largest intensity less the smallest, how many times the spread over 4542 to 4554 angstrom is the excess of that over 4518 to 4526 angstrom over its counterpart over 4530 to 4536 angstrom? -0.10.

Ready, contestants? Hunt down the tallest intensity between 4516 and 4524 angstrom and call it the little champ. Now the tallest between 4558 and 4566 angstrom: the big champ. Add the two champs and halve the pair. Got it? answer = 61.64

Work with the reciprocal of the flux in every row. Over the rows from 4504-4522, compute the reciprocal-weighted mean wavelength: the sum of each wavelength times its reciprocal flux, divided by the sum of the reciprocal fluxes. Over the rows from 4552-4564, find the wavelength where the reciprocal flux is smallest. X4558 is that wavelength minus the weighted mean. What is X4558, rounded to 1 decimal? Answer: 41.9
